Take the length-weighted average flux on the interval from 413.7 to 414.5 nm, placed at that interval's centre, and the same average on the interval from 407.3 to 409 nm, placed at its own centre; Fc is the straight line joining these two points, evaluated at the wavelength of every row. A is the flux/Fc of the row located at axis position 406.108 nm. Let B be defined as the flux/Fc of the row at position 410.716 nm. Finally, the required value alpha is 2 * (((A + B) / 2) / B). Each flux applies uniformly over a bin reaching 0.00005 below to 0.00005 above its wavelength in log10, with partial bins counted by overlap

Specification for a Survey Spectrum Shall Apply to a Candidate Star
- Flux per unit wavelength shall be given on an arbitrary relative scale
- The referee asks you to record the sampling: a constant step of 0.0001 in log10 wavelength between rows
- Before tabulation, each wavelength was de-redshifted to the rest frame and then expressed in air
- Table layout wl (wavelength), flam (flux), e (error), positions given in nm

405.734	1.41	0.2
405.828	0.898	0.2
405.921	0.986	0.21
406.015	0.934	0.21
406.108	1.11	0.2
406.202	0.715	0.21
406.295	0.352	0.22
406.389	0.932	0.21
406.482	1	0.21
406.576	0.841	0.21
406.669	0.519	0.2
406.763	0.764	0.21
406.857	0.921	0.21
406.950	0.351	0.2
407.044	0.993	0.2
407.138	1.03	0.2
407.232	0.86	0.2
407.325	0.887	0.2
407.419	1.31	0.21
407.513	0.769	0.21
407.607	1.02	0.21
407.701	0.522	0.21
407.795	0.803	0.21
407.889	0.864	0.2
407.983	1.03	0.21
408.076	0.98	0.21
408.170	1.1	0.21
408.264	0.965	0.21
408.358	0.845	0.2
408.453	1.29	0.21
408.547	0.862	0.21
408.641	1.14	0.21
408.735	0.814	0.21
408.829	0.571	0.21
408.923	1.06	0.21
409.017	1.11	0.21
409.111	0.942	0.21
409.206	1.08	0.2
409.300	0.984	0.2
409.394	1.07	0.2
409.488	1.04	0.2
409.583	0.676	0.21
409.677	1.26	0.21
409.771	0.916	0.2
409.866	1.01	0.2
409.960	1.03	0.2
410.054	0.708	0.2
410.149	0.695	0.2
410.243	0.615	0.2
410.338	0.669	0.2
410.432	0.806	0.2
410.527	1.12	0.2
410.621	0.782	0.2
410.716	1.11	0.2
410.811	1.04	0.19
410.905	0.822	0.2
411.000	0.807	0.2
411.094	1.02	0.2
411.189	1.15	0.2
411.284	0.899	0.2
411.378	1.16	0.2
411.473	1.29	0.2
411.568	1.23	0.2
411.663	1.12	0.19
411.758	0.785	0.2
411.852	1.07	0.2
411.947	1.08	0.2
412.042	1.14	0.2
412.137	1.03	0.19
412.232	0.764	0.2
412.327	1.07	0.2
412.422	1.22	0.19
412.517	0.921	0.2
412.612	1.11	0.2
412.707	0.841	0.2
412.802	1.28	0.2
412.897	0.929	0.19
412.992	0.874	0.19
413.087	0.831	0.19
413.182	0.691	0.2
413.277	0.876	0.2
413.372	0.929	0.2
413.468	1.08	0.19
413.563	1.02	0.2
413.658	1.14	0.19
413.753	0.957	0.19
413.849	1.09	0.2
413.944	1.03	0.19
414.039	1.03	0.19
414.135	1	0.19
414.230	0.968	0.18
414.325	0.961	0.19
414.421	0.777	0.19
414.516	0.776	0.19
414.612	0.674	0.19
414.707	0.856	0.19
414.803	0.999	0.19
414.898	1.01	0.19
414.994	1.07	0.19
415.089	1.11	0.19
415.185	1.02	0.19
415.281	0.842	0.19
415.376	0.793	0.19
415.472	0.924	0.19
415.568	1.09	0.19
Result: 2.0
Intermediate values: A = 1.2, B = 1.2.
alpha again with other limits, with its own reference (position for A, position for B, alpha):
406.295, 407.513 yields 1.5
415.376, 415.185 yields 1.8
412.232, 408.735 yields 1.9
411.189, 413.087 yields 2.4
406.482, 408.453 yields 1.8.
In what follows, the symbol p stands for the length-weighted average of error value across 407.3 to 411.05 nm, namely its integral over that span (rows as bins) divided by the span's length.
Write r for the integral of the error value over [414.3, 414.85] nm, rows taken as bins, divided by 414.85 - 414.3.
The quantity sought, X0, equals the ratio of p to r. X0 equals 1.08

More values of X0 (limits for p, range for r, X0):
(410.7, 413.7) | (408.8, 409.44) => 0.96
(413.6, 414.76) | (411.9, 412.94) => 0.96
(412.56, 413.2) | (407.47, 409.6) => 0.94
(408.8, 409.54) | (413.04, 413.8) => 1.05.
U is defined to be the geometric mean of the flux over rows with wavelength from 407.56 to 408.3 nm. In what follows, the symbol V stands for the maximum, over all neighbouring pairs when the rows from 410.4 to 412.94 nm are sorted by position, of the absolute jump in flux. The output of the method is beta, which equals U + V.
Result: 1.3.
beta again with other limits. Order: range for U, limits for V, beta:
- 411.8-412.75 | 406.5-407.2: 1.7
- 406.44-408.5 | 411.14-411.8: 1.2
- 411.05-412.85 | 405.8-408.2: 1.7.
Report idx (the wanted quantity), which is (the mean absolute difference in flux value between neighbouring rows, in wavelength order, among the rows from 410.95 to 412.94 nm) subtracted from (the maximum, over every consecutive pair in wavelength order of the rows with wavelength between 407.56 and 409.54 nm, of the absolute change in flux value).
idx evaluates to 0.3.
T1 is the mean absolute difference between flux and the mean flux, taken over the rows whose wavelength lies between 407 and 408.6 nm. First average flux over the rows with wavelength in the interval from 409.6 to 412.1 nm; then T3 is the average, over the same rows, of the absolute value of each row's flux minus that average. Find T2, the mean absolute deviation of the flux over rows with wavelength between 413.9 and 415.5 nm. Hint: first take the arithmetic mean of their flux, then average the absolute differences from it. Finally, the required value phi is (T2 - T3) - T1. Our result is -0.21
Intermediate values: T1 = 0.14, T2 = 0.104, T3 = 0.170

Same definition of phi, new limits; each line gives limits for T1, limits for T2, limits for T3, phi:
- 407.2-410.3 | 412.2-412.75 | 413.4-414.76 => -0.12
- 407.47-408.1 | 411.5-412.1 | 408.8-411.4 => -0.20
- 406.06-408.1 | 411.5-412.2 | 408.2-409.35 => -0.23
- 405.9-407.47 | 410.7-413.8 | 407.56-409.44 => -0.19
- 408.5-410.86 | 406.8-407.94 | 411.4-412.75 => -0.13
